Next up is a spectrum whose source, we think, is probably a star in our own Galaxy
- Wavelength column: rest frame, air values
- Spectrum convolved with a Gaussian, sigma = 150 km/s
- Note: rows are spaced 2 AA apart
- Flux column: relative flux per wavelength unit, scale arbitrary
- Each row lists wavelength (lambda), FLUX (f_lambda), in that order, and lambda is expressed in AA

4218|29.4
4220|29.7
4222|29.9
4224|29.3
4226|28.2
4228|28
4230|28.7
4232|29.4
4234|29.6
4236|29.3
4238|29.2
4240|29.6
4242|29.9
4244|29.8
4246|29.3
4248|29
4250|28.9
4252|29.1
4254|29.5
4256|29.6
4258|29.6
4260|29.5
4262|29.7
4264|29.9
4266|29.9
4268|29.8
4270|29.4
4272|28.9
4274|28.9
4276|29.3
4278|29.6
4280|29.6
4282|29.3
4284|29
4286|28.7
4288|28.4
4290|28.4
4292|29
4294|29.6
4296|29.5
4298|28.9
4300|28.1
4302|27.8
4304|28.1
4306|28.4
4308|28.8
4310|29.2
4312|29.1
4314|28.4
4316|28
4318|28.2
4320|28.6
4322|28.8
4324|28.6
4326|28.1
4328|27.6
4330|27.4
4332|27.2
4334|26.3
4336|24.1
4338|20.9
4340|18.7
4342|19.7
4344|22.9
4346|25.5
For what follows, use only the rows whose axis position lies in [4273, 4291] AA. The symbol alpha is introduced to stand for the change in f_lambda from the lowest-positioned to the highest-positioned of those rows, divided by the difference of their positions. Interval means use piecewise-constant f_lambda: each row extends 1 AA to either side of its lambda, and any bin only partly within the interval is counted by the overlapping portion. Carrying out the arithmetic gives -0.031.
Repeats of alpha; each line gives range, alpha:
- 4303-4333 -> -0.032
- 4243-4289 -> -0.032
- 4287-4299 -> 0.050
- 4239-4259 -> 0.000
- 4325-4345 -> -0.289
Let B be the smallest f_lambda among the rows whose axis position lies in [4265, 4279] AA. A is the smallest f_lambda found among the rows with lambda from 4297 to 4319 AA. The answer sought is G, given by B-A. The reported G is 1.1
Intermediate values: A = 27.8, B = 28.9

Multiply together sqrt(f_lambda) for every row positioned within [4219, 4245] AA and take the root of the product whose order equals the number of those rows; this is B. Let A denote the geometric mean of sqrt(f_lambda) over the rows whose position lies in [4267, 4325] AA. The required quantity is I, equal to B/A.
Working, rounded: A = 5.37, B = 5.41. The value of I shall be 1.01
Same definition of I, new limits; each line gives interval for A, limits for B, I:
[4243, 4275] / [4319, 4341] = 0.94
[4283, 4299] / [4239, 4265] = 1.01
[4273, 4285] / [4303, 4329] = 0.99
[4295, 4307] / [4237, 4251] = 1.02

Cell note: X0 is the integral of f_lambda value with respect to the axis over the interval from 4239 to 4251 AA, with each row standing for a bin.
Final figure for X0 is 353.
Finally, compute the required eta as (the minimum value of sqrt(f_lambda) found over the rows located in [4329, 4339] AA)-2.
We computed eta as 2.57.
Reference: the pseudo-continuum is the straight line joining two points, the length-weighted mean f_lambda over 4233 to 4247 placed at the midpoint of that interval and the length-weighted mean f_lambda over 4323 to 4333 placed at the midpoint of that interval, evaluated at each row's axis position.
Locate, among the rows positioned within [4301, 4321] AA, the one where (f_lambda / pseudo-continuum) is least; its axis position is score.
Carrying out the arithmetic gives 4302 AA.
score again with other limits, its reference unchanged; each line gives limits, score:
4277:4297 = 4288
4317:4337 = 4336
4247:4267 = 4250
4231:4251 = 4250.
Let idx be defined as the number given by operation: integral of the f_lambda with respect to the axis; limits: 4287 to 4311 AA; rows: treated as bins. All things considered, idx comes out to 688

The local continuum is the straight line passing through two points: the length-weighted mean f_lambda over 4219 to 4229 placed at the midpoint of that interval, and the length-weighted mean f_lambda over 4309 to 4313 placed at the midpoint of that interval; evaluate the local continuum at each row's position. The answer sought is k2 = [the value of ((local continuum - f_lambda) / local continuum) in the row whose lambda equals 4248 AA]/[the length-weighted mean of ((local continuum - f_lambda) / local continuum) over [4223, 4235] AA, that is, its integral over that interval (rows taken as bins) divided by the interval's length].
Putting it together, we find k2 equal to 0.3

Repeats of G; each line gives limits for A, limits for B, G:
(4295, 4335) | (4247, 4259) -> 2.6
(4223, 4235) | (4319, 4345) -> -9.3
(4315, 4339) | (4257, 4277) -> 8.0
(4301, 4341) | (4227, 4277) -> 9.3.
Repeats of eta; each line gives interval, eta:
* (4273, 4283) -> 3.38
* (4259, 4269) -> 3.43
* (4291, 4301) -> 3.30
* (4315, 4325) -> 3.29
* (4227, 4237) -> 3.29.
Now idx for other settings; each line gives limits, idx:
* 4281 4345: 1748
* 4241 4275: 1001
